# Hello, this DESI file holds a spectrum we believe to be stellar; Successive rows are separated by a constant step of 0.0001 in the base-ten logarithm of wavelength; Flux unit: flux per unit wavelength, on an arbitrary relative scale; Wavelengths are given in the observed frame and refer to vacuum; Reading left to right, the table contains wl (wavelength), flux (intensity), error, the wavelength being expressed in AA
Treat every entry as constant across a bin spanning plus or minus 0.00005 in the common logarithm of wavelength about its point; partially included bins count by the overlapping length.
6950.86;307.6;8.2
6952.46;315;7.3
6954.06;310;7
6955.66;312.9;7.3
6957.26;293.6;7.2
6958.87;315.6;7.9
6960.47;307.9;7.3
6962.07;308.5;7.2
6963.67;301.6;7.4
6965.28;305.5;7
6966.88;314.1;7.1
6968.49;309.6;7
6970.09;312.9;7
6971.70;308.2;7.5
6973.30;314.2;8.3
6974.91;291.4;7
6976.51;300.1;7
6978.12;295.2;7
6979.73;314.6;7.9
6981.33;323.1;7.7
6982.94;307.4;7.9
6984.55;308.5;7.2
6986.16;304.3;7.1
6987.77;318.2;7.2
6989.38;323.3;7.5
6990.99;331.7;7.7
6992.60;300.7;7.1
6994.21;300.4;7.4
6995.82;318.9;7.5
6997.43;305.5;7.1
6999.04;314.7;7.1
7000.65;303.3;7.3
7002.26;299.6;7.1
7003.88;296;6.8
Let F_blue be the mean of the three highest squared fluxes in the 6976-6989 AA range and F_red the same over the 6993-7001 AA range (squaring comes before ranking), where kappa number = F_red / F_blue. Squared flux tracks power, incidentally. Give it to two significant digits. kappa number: 0.97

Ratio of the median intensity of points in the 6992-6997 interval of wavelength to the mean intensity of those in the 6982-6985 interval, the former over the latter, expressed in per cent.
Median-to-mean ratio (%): 98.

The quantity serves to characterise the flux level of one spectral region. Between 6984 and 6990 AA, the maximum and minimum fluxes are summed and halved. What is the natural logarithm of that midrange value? 5.75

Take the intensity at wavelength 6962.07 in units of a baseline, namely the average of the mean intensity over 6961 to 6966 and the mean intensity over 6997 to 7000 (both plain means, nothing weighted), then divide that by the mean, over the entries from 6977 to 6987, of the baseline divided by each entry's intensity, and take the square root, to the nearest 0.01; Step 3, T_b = 1.00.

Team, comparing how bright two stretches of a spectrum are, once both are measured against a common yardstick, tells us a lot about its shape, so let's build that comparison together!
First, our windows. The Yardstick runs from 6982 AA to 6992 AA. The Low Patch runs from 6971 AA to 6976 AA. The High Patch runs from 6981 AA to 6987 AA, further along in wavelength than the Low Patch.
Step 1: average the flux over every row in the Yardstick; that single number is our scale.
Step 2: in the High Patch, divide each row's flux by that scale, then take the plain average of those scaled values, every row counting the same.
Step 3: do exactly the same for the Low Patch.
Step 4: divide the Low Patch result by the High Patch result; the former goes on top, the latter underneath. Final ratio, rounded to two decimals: 0.98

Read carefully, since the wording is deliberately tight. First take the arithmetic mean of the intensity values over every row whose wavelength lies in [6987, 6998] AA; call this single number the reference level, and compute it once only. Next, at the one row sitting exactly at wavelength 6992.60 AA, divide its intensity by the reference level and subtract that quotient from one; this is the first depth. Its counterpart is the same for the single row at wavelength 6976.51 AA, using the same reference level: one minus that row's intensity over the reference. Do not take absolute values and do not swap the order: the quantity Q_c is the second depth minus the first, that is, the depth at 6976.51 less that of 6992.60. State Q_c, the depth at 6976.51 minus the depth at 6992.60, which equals 0.00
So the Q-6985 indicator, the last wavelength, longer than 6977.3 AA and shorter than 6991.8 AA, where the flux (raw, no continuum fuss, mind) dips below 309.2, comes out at 6986.16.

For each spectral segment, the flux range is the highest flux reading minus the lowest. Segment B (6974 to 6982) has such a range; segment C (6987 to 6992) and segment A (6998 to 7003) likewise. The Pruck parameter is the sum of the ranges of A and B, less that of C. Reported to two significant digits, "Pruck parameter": 33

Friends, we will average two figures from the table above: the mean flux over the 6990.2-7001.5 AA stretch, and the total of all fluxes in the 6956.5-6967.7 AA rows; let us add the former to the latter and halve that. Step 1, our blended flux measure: 1229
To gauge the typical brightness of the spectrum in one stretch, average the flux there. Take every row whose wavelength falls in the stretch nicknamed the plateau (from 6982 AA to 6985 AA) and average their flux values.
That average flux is 308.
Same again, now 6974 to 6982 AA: 305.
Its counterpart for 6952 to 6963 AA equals 309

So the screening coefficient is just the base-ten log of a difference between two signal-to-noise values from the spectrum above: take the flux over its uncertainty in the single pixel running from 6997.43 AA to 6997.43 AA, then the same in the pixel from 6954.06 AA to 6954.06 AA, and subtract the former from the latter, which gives 0.10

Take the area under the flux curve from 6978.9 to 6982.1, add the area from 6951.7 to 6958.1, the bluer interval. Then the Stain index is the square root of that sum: 55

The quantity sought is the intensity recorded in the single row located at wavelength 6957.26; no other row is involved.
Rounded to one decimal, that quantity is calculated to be 293.6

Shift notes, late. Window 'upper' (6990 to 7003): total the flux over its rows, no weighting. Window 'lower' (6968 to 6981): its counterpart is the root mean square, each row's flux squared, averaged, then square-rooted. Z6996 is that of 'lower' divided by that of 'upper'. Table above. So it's 0.124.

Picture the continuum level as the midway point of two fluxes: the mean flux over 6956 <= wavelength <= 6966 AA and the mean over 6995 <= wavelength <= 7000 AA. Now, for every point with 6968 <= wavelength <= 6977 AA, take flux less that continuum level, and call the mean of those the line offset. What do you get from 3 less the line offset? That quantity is 6.2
